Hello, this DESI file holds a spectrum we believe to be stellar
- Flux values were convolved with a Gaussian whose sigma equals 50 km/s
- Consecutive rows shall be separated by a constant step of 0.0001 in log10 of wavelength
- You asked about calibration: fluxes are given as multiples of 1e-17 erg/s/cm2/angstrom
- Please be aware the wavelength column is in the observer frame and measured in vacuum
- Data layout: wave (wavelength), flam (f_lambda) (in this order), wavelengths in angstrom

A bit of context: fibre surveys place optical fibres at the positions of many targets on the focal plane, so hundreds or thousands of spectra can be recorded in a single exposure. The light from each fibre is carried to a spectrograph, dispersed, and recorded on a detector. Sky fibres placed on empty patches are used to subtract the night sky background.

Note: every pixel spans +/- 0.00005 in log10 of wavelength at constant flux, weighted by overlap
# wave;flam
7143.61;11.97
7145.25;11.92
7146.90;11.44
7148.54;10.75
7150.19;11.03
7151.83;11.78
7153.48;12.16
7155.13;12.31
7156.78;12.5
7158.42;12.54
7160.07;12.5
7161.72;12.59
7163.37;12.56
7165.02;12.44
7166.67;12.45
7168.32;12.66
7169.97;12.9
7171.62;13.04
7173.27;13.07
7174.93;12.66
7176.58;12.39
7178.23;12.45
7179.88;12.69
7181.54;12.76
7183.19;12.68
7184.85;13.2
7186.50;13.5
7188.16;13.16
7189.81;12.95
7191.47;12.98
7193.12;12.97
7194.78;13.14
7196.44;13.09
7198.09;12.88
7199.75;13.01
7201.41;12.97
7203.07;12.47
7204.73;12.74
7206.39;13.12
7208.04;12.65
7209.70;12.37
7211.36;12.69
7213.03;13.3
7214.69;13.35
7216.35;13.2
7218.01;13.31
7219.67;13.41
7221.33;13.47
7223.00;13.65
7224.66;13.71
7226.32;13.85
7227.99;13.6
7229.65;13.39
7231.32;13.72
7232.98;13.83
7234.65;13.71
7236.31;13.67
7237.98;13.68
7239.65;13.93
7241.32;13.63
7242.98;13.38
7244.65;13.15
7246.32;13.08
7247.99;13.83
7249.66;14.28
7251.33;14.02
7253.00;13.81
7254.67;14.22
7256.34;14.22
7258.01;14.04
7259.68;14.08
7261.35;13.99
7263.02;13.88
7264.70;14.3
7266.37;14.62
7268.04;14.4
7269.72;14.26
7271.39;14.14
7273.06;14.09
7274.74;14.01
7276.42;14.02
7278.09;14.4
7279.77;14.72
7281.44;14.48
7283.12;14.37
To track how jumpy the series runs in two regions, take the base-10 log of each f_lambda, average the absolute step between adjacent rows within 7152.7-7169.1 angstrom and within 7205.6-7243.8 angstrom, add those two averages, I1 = 0.0100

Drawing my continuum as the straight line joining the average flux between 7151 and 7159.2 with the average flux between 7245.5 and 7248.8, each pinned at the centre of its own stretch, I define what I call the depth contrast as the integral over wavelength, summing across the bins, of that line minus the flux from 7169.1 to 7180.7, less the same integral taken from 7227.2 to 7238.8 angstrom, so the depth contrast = 1.9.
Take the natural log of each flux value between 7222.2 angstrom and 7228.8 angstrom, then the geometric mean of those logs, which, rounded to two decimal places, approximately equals 2.62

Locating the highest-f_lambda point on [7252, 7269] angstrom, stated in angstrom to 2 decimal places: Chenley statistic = 7266.37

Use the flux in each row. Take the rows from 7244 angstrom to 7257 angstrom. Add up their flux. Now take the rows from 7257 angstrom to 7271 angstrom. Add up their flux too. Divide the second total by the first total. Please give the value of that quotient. 1.03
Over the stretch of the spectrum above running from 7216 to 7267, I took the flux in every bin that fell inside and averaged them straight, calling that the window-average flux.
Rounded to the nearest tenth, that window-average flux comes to 13.8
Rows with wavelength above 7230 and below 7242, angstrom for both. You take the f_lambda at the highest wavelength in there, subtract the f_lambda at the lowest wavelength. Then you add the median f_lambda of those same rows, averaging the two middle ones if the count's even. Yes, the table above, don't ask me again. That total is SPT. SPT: 13.6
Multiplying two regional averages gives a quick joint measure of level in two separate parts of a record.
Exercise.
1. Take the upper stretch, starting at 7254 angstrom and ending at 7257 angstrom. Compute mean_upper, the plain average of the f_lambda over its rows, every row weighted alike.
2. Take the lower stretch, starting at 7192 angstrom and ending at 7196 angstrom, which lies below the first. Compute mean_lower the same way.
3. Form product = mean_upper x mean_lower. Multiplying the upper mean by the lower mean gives 186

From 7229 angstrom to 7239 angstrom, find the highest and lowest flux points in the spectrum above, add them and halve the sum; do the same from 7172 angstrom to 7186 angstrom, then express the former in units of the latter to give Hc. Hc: 1.06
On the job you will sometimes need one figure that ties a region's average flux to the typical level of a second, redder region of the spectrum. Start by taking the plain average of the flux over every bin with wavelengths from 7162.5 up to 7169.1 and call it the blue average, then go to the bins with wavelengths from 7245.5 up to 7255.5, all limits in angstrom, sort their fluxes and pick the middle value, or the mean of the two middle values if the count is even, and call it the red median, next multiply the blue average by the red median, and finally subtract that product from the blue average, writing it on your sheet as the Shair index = -162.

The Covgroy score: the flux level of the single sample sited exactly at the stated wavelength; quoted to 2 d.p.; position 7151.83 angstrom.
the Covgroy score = 11.78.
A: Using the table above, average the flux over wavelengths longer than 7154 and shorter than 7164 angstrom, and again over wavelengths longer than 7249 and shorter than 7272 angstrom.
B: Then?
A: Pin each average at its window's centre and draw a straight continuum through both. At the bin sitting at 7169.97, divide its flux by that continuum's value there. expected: 1.02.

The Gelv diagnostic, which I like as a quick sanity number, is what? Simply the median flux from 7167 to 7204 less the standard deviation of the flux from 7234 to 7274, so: 12.6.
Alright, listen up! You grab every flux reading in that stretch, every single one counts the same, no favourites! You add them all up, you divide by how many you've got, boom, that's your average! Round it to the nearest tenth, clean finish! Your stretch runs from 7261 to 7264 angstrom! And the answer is 13.9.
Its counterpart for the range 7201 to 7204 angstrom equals 12.7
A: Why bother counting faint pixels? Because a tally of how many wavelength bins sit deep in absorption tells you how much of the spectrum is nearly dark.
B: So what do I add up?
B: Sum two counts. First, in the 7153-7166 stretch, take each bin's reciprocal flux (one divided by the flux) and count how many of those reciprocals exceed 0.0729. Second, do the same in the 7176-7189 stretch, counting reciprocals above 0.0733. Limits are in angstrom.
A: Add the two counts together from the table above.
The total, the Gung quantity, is 16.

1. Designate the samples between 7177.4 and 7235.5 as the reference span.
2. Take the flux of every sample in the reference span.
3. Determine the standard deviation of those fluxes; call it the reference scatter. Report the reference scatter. 0.41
